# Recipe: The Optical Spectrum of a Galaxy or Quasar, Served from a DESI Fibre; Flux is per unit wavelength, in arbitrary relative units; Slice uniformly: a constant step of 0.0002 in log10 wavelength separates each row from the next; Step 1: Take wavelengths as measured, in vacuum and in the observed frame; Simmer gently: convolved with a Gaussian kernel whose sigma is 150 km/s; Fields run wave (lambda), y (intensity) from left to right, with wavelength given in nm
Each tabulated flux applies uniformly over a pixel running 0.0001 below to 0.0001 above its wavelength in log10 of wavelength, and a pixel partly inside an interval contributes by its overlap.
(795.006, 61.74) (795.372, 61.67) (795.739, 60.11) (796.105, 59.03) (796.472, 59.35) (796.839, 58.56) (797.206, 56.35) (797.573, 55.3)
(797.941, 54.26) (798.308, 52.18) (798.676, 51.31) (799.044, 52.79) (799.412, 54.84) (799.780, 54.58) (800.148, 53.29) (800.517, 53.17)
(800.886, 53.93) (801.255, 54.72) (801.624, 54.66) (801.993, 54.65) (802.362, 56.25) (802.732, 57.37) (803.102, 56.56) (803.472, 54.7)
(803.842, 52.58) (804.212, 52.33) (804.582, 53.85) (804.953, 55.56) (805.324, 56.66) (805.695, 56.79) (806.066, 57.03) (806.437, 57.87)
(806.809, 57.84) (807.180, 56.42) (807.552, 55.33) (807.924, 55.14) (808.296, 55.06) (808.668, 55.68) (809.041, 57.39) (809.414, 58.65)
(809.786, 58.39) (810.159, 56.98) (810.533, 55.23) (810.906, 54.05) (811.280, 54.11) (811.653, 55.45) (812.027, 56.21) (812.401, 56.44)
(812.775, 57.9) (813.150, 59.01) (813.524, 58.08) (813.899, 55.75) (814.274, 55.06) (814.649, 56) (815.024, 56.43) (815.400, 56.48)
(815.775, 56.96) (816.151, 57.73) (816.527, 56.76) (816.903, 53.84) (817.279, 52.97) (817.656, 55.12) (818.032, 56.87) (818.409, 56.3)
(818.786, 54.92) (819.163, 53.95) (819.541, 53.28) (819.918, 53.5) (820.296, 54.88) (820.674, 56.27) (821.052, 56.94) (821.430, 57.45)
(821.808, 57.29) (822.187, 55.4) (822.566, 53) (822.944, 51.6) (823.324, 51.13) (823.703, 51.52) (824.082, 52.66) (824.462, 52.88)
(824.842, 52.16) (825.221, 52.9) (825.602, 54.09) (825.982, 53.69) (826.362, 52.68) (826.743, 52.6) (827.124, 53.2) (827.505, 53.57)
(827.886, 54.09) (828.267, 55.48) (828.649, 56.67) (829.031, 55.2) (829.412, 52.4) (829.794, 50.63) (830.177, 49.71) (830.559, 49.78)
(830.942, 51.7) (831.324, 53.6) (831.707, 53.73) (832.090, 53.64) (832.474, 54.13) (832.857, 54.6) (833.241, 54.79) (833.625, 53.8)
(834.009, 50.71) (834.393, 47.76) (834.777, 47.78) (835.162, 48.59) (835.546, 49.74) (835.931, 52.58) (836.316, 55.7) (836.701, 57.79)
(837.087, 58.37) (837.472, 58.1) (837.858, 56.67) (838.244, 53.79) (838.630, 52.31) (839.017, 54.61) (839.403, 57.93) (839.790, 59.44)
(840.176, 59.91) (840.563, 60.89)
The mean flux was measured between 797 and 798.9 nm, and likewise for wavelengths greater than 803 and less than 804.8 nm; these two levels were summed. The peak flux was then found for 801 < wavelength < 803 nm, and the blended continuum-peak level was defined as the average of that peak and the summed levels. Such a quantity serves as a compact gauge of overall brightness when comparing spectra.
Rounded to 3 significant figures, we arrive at 82.6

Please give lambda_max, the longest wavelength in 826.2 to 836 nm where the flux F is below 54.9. 835.931 nm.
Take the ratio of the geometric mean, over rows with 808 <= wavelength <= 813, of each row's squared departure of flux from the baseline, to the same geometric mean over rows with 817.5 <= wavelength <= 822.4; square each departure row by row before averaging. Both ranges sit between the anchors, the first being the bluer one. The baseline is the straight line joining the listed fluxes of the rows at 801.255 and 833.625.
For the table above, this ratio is 1.2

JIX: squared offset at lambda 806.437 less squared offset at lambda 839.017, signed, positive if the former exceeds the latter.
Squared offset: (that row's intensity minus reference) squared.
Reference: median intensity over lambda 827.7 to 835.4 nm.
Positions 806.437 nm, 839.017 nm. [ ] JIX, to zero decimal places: 17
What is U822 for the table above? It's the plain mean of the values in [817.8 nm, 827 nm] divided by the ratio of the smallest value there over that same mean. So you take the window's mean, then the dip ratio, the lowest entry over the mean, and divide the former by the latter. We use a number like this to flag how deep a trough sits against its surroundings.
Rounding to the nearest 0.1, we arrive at 57.2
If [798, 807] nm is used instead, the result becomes 58.6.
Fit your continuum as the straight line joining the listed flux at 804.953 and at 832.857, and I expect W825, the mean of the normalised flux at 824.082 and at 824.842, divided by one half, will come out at 1.91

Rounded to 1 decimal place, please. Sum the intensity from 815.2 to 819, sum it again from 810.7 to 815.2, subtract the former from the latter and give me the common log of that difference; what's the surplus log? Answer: 2.1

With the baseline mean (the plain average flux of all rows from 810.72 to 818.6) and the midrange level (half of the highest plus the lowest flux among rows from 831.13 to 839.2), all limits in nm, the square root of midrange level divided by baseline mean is 0.97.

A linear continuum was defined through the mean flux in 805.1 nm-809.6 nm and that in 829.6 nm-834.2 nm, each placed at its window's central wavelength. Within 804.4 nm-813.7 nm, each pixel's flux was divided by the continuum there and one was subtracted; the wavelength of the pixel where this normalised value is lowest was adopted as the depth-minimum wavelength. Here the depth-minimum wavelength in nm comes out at 804.582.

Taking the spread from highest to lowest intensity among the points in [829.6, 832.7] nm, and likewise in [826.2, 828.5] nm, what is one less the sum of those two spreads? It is -6.3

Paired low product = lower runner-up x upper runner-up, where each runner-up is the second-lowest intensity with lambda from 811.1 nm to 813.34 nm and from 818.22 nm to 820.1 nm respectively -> 2967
